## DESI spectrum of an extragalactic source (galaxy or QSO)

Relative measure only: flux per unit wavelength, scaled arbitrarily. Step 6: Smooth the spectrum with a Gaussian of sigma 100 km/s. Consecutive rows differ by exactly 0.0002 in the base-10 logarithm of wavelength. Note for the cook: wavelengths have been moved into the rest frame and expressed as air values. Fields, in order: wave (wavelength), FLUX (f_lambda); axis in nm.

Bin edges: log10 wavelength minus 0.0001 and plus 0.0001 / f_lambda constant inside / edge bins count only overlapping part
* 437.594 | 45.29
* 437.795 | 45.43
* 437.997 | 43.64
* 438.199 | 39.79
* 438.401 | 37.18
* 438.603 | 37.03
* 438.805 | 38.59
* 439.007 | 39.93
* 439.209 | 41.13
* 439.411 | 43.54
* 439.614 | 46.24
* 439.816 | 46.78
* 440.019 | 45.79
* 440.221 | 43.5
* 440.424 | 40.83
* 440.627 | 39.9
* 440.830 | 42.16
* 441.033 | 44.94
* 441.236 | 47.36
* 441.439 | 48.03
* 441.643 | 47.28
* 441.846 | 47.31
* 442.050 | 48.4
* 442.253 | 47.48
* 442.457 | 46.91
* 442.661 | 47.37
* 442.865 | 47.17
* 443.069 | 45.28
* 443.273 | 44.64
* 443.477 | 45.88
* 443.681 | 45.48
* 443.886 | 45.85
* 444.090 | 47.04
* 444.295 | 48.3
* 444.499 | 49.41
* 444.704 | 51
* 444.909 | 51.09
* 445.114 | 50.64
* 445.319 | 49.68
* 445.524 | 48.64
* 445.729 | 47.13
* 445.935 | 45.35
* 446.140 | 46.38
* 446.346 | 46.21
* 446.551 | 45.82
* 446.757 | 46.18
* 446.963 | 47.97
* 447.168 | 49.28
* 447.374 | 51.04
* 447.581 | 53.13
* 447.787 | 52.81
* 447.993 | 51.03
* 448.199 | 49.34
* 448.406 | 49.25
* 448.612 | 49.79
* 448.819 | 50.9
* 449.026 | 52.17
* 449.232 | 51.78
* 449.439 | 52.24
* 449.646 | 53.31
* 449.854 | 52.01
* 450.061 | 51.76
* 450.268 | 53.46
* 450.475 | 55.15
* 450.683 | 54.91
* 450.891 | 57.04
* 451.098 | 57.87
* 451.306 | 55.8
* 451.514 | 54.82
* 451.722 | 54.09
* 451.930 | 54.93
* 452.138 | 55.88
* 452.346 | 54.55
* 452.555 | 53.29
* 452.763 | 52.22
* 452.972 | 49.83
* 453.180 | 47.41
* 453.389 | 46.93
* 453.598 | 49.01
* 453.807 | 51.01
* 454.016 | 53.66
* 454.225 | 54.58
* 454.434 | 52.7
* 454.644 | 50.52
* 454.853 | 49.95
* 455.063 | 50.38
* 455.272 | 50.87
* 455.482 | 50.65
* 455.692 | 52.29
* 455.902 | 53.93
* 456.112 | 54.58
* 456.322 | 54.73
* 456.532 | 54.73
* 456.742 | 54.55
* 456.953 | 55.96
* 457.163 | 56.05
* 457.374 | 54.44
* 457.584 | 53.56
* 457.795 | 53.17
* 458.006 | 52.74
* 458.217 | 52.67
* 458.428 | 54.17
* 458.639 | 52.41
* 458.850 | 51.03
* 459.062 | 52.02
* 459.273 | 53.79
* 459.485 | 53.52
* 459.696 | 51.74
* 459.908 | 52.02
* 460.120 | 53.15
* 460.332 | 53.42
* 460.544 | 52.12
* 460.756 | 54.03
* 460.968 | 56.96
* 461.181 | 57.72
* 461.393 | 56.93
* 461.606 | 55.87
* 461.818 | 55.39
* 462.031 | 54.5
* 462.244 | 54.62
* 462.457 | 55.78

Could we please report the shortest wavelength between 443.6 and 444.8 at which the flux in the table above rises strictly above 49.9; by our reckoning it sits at 444.704 nm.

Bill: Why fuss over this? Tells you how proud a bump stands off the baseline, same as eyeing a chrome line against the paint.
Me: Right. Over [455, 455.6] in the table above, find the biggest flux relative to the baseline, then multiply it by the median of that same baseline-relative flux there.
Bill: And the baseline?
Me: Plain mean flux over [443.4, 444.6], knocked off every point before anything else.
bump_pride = 14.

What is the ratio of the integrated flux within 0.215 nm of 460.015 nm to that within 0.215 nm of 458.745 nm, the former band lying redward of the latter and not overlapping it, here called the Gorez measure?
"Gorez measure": 1.02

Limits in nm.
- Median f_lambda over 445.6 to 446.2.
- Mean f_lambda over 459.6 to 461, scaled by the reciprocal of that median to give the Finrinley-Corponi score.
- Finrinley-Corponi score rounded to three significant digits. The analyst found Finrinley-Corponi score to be 1.15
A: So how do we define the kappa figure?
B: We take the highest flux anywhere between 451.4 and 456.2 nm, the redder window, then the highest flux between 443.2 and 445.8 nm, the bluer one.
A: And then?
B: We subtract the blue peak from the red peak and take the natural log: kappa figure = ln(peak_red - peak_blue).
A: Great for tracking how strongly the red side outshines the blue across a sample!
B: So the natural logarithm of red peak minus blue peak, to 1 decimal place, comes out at 1.6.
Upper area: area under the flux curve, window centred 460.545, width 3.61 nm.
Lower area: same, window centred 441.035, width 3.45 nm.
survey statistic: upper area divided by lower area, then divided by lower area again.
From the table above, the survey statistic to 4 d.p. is 0.0079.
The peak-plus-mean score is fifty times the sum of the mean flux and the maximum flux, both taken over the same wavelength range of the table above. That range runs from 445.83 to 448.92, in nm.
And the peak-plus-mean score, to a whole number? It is 5105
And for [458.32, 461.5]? 5569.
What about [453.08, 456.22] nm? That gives 5291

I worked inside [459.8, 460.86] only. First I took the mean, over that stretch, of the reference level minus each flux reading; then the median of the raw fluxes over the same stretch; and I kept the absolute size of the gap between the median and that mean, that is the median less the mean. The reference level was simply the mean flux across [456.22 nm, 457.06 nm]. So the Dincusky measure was 51.1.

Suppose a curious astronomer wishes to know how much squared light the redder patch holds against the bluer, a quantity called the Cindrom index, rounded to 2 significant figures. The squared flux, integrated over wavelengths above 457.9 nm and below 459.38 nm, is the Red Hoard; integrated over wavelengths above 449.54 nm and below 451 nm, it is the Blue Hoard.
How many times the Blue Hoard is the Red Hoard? 0.97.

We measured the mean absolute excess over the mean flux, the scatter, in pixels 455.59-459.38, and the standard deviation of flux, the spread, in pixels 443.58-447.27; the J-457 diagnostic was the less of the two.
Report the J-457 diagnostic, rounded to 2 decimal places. 1.09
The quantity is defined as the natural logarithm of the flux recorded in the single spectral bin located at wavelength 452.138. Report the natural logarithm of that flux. 4.02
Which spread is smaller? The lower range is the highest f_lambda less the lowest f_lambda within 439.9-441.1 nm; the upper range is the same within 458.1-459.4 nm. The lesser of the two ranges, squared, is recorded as 9.9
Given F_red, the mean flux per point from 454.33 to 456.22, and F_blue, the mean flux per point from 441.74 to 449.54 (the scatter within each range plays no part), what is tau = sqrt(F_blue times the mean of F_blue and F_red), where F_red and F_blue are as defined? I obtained 49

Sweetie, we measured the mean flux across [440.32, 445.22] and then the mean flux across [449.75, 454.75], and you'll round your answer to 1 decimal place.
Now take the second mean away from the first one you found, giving -6.4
